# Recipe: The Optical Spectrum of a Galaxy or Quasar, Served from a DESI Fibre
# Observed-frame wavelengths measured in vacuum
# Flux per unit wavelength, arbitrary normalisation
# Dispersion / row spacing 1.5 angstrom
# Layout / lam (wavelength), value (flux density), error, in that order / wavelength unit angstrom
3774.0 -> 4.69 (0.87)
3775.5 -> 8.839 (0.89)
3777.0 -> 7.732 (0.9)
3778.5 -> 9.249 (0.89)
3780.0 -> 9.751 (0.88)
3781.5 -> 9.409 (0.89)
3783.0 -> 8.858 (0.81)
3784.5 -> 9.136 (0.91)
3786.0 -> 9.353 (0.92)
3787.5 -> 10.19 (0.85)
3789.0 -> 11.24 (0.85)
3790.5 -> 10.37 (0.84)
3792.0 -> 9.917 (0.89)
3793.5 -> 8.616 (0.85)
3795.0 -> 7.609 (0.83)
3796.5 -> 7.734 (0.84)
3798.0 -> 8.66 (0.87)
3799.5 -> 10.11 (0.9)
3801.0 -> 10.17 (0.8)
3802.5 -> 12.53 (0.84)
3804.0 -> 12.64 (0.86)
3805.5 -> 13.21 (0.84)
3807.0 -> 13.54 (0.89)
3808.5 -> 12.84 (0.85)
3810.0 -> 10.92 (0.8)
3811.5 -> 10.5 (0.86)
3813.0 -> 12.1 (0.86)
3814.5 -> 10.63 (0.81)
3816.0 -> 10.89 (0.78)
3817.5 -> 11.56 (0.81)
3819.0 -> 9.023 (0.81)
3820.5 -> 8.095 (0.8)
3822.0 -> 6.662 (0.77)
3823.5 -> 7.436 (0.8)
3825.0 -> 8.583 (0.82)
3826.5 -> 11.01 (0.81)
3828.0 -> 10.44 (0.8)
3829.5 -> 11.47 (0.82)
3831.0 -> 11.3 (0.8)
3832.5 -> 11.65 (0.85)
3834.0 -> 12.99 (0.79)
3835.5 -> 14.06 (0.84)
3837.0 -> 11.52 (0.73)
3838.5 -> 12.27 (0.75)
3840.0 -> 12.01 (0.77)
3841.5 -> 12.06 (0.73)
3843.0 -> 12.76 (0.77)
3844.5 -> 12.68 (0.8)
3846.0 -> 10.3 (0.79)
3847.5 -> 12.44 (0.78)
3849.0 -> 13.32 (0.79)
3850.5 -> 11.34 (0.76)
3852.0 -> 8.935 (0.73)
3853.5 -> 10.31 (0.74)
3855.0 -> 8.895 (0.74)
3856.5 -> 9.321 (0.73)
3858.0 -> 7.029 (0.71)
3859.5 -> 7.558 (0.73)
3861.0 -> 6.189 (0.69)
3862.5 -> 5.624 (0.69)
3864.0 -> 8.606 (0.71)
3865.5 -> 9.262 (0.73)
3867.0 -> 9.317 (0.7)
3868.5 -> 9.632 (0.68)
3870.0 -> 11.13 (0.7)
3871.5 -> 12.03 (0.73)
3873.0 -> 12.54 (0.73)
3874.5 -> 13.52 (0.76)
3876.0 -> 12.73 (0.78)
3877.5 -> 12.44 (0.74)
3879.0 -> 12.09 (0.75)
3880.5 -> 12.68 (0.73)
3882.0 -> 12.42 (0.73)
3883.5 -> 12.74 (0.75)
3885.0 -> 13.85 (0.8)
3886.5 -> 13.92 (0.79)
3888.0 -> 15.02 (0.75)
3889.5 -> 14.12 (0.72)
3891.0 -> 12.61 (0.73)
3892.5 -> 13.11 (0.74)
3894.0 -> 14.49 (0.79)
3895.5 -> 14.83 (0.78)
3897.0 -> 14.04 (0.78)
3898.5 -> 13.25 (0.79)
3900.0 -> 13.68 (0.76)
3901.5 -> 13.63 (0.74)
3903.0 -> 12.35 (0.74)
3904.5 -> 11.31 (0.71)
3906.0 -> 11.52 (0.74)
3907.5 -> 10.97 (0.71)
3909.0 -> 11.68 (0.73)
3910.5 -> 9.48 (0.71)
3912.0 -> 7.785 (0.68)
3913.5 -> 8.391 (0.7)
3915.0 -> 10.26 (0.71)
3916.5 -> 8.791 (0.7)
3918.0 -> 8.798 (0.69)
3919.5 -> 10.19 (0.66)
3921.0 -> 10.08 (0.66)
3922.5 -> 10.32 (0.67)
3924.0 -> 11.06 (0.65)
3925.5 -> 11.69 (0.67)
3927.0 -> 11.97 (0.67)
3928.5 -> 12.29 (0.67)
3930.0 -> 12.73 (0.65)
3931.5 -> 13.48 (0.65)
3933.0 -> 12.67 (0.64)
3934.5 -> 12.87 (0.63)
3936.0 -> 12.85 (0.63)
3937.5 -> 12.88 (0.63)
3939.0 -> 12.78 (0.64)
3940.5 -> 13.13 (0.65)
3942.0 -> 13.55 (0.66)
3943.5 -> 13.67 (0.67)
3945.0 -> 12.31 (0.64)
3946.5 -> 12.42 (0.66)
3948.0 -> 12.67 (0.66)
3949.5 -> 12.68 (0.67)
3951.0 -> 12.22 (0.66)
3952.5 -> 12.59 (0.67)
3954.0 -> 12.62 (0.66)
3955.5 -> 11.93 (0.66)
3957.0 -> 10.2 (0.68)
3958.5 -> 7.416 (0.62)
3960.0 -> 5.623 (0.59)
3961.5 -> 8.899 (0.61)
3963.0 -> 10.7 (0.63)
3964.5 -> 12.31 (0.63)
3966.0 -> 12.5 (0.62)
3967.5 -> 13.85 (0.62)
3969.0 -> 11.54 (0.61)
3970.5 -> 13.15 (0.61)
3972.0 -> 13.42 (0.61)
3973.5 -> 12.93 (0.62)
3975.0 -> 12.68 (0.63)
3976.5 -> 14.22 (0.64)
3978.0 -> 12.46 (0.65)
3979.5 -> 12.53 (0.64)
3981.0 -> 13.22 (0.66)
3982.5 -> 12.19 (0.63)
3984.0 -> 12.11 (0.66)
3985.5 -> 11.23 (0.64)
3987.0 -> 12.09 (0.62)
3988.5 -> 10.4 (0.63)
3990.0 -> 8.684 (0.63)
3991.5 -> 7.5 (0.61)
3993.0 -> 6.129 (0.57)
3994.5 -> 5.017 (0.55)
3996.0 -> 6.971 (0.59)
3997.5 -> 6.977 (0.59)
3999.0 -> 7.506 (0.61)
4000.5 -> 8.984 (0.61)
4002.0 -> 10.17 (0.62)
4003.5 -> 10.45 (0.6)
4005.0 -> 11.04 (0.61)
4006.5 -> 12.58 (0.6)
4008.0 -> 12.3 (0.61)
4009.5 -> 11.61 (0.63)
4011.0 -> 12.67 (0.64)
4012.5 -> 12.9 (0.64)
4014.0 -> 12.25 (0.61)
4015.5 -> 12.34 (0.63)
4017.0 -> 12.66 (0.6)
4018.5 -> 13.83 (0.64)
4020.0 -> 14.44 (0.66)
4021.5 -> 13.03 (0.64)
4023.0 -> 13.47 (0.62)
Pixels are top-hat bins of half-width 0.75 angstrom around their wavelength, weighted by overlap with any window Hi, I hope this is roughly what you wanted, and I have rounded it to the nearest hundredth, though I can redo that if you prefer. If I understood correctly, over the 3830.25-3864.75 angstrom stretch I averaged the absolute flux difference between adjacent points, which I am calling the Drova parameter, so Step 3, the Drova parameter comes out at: 1.27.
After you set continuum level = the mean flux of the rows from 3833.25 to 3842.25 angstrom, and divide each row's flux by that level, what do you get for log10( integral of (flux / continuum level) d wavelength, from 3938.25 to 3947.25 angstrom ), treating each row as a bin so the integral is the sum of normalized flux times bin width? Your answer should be 0.97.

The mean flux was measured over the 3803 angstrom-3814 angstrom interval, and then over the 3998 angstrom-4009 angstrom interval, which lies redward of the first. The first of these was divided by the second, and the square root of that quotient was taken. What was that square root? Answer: 1.08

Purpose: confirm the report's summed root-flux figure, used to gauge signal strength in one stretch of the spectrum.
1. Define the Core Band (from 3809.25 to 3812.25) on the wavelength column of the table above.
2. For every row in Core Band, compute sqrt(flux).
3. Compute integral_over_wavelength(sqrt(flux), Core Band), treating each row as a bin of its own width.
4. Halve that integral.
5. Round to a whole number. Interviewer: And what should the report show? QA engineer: 5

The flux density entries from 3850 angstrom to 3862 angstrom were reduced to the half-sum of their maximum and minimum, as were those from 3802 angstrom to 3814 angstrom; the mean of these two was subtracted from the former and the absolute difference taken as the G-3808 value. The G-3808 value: 1.6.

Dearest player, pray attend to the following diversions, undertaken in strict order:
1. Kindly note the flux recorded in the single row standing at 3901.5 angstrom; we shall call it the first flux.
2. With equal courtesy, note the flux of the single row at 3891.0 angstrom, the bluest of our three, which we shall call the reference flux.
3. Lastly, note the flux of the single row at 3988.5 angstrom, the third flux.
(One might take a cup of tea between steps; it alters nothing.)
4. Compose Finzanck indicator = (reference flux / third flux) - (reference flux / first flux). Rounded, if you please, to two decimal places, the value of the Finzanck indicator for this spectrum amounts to 0.29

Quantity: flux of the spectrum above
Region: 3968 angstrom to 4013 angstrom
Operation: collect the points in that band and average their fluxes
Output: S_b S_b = 10.86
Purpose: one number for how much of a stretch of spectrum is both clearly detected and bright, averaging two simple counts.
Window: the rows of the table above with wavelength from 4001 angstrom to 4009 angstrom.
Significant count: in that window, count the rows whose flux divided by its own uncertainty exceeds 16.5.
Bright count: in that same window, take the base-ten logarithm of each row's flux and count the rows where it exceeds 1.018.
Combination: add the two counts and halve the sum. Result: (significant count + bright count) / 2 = 4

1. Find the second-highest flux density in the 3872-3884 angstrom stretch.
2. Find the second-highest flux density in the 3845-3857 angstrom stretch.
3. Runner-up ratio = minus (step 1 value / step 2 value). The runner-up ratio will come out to -1.02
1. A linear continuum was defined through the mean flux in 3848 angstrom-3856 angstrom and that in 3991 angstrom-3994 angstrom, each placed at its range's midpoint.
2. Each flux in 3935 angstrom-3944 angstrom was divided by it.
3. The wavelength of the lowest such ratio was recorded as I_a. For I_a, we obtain 3936.0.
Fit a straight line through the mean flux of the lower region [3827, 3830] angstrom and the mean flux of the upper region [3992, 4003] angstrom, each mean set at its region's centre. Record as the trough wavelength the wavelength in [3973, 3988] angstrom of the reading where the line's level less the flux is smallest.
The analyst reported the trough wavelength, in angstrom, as 3976.5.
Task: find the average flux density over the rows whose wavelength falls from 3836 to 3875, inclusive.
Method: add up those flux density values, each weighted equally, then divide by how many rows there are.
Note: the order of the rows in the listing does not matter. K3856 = 10.4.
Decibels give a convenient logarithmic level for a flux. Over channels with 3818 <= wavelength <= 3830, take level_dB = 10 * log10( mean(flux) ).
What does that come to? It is 9.59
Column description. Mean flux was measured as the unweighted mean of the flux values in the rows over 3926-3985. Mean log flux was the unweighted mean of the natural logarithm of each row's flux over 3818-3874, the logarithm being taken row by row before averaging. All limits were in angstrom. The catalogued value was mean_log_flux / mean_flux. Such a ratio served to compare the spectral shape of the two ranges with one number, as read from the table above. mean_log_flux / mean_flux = 0.189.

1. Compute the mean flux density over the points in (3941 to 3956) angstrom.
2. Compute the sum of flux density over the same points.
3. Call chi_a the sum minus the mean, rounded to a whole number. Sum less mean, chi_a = 114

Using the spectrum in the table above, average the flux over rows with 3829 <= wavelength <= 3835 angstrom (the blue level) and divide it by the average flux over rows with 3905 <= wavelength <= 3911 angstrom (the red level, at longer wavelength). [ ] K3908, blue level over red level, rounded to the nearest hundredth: 1.09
